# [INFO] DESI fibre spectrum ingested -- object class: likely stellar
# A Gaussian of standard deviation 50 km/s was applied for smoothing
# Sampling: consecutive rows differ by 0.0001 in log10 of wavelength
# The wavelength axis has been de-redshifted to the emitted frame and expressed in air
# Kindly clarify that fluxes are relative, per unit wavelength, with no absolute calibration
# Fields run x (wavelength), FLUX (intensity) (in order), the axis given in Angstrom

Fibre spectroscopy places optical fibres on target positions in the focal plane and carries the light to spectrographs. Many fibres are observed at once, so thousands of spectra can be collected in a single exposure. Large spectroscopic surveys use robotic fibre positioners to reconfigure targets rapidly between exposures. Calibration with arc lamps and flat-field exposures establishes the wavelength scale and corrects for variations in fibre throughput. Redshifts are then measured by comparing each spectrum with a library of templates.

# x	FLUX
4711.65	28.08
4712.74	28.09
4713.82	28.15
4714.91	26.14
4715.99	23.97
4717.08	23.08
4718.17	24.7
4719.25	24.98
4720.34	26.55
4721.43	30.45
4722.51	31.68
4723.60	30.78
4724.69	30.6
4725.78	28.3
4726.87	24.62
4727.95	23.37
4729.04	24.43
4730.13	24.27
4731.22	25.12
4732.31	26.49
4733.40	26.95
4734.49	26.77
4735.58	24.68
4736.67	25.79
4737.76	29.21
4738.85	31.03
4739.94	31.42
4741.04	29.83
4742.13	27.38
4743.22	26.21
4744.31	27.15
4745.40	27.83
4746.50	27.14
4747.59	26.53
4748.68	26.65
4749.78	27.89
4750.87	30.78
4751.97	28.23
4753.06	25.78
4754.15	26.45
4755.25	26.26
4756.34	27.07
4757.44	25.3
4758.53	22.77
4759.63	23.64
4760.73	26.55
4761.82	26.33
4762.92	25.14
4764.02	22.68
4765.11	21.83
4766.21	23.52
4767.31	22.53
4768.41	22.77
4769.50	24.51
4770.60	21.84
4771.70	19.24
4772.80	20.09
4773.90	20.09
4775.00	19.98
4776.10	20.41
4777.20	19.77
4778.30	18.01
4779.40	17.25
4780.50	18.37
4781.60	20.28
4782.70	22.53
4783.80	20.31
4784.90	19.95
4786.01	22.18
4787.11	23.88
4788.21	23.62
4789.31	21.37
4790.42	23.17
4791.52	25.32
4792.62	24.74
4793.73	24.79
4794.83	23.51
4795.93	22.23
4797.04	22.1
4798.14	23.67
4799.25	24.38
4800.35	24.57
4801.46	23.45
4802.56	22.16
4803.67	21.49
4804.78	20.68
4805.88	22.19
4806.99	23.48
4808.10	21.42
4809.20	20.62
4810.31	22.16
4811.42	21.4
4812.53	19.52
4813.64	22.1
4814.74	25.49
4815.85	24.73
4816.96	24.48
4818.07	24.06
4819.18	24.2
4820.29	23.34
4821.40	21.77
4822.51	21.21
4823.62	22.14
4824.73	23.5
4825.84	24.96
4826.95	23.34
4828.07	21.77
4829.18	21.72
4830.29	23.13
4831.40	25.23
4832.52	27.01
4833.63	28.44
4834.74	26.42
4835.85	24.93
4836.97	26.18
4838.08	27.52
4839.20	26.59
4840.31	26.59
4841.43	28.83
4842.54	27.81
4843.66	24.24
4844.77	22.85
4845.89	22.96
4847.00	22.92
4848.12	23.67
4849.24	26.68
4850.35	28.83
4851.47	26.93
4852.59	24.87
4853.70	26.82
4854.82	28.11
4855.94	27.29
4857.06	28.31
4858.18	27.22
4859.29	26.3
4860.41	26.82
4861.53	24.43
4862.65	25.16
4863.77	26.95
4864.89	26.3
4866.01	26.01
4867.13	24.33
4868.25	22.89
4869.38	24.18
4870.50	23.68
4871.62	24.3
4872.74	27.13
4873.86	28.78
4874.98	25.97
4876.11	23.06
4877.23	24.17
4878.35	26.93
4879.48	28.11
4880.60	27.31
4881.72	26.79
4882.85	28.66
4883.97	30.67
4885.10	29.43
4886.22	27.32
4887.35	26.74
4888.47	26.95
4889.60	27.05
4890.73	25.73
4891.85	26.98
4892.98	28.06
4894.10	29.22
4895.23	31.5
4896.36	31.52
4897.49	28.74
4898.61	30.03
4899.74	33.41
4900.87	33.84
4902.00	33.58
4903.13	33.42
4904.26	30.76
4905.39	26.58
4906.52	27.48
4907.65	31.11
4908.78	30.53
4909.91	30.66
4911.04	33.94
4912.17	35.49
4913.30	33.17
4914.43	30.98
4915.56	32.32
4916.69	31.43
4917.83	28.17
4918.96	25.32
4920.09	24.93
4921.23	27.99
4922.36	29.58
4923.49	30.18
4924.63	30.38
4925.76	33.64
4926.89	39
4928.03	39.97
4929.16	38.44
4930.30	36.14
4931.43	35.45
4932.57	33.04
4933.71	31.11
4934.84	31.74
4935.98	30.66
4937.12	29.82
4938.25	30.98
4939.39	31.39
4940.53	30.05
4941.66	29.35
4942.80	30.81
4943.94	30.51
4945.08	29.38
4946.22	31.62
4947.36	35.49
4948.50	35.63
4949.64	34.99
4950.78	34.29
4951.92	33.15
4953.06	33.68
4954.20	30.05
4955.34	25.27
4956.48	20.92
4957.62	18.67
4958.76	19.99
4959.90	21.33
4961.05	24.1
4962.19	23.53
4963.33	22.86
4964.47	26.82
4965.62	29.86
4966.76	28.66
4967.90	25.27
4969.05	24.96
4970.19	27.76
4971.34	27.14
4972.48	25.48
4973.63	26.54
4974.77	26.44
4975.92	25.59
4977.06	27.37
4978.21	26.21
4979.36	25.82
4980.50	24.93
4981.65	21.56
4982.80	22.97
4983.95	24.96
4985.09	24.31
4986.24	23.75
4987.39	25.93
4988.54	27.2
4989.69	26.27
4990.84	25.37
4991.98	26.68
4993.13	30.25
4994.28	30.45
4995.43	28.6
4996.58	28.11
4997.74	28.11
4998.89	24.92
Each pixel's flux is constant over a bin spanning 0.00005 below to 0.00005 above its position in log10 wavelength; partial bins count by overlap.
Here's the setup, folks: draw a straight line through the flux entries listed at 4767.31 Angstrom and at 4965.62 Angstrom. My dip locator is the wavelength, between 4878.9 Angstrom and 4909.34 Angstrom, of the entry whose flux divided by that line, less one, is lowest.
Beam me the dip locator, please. 4890.73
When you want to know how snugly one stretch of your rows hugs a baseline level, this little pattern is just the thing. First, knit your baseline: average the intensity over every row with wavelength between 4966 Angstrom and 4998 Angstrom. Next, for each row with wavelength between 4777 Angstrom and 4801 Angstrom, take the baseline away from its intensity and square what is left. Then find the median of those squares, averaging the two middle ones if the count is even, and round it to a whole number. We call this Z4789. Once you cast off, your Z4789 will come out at 15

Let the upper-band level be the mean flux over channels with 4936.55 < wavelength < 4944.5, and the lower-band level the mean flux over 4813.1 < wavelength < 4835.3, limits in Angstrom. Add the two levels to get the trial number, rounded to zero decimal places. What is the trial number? 54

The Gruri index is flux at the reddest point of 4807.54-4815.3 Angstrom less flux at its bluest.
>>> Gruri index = 4.1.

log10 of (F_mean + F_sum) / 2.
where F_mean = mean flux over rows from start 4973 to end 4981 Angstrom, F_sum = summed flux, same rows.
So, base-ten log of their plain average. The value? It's 2.02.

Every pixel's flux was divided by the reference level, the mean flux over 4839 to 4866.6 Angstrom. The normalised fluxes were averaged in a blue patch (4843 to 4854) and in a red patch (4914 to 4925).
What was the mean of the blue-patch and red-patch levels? 1.04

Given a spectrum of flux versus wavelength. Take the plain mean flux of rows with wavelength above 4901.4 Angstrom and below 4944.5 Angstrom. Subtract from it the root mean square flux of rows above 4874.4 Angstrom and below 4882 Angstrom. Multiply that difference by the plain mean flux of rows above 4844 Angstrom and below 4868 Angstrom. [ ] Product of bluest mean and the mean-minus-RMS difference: 142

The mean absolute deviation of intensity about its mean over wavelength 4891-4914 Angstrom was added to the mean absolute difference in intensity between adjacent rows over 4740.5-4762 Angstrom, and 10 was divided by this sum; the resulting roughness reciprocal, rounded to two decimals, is 2.90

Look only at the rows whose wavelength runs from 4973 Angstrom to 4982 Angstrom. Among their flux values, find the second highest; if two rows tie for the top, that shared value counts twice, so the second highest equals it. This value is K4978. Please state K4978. 26.54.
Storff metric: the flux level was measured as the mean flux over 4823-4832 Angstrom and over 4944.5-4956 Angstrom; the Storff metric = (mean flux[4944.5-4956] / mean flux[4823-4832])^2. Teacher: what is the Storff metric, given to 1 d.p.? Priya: 1.9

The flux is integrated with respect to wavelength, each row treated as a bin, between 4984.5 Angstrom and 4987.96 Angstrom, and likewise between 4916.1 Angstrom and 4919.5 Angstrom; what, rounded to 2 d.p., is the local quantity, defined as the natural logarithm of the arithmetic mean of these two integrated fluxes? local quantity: 4.51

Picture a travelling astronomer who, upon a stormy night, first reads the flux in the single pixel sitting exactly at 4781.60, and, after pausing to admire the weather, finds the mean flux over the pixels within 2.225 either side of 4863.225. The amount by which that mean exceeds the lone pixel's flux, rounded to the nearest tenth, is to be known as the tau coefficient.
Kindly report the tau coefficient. 5.4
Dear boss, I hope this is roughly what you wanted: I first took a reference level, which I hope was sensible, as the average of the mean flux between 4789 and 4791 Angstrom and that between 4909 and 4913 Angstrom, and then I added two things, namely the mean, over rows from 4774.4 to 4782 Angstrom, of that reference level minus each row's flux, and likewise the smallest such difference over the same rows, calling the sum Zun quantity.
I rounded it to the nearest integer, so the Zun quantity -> 16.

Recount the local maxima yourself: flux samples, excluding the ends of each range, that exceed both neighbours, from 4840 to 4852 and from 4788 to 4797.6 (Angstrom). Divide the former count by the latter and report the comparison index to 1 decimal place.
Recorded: 1.5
